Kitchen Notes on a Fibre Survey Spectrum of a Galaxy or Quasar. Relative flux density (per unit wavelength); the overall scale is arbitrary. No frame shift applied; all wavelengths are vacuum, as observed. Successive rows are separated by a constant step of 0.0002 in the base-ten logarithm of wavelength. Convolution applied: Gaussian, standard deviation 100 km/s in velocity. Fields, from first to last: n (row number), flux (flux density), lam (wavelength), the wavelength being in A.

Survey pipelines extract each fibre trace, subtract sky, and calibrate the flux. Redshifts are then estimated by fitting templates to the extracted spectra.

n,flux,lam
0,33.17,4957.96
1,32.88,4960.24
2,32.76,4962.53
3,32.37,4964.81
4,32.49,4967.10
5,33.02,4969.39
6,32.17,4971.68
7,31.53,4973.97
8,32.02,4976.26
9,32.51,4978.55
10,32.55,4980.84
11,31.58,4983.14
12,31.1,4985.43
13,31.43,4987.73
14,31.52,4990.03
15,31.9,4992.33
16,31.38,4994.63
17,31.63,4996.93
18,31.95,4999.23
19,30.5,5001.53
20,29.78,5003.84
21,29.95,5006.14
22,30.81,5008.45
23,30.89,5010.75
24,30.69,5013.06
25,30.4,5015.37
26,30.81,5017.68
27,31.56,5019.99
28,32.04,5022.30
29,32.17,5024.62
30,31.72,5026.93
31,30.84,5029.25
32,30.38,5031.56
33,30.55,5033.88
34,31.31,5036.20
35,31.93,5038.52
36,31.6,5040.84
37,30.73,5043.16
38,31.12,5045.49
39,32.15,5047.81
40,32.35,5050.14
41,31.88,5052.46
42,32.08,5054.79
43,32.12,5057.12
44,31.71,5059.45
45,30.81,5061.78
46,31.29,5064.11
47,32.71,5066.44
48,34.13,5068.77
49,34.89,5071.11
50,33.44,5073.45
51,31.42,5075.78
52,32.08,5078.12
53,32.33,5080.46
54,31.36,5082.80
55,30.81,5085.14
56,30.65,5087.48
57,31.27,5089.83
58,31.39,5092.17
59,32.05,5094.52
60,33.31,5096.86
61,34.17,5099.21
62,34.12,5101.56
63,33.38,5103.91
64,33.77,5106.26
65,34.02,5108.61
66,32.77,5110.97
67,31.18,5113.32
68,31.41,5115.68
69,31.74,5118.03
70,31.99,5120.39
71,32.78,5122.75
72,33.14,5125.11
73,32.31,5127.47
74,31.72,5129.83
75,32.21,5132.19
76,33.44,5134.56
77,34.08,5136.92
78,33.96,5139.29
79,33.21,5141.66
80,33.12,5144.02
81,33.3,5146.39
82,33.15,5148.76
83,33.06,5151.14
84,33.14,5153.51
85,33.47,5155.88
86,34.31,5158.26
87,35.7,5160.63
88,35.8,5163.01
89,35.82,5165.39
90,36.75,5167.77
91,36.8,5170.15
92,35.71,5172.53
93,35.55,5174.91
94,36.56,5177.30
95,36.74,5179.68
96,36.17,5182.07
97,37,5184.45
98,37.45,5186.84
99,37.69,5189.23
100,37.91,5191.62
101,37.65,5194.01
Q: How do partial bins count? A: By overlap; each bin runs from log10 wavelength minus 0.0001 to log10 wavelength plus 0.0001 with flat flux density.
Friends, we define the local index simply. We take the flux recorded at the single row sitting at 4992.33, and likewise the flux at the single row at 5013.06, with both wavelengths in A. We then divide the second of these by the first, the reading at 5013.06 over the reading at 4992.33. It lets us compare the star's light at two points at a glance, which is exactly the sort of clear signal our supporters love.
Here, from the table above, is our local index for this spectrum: 0.96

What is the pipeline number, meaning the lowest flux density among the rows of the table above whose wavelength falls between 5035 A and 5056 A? 30.73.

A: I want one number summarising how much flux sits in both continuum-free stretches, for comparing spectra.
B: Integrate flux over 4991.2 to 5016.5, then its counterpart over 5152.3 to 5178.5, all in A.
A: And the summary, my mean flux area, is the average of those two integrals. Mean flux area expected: 855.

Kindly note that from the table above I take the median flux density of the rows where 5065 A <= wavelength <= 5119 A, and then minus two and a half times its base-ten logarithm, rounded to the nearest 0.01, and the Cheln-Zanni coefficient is -3.77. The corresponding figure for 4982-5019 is -3.73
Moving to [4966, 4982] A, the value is -3.78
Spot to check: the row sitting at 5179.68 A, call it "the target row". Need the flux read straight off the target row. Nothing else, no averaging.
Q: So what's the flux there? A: 36.74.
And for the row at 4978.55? 32.51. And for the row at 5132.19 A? 32.21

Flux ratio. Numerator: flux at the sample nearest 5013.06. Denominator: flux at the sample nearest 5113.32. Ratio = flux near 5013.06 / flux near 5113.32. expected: 0.98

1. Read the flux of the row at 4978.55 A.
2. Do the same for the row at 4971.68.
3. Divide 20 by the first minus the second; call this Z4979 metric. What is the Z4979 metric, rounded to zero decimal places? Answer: 59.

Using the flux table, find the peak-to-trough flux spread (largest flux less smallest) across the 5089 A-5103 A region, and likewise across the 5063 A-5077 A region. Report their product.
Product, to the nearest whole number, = 10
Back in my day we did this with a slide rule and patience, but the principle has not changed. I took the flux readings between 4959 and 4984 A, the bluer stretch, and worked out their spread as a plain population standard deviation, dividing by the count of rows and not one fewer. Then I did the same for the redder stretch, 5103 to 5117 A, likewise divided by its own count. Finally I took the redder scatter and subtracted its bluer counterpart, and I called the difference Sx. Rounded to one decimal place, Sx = 0.6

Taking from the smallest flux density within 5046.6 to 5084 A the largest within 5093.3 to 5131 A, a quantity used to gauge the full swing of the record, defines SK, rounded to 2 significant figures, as -3.4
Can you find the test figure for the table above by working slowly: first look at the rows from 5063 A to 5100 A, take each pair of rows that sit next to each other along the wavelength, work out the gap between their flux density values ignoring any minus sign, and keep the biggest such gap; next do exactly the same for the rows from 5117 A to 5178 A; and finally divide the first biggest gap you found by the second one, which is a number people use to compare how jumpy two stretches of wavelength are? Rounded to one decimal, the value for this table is 1.5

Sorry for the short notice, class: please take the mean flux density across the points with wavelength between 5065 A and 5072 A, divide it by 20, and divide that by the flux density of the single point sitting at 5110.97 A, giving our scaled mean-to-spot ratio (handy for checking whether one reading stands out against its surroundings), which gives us 0.052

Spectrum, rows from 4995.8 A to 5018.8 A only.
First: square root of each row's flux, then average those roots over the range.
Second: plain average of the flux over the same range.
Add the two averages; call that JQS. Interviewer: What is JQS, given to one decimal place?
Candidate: 36.3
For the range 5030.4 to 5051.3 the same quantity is 36.9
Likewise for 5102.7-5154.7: 38.6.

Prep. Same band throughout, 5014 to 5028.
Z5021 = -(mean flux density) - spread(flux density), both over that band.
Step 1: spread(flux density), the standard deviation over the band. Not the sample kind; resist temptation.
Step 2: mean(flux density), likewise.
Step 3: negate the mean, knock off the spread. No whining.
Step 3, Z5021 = -32.1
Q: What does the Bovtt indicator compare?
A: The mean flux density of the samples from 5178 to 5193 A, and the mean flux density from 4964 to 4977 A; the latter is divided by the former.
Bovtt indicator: 0.868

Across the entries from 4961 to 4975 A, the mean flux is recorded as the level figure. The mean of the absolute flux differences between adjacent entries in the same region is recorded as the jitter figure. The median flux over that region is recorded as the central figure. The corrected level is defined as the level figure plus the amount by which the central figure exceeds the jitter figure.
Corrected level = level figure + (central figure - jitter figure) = 64.3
